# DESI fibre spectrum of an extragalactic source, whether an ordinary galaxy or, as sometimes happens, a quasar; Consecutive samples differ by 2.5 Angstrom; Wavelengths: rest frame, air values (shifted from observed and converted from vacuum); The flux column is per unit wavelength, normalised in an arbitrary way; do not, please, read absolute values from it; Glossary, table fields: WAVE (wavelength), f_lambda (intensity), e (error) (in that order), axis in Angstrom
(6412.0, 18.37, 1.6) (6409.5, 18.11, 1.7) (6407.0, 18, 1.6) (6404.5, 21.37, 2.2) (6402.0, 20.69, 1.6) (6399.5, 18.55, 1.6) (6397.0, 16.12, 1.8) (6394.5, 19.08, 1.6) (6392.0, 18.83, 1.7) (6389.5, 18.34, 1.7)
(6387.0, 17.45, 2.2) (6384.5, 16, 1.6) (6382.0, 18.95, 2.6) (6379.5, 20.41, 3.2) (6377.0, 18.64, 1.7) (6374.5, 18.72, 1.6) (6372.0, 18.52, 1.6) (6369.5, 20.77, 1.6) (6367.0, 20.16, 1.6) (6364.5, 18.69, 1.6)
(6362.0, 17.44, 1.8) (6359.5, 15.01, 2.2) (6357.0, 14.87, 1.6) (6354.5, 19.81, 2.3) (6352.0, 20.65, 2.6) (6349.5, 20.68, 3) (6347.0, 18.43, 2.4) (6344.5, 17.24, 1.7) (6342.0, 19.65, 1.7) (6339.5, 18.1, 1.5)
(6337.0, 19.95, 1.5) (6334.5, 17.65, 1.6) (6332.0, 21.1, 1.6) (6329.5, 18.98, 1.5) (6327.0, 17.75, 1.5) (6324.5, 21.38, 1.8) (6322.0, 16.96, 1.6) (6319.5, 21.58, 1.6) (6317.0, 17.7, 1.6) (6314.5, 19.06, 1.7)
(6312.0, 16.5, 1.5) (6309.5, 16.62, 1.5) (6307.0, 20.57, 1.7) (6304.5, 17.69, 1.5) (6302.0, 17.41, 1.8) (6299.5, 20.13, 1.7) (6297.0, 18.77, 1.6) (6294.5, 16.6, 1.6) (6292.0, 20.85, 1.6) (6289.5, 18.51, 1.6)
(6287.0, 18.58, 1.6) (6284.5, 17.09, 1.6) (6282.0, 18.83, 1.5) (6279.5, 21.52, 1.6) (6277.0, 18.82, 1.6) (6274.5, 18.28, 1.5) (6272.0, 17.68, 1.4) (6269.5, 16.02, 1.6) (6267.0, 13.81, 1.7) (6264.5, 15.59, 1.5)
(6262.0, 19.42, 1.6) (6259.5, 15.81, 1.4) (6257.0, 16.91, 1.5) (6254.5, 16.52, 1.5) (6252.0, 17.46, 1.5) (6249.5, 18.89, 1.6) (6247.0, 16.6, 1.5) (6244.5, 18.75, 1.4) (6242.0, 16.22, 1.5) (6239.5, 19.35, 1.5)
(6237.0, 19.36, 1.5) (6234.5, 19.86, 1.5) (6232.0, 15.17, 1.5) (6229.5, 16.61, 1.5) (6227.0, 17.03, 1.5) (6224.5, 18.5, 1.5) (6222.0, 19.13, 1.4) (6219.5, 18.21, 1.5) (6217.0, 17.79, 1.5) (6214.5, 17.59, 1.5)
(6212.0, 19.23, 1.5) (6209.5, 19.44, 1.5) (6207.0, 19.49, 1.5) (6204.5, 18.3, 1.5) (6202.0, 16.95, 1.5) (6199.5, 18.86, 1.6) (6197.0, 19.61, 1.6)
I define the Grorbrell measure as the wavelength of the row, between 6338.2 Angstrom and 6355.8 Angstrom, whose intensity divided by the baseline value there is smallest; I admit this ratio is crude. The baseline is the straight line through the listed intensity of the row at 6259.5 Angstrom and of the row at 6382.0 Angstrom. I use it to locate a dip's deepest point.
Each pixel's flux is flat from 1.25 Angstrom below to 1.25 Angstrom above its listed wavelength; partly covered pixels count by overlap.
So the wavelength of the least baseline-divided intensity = 6344.5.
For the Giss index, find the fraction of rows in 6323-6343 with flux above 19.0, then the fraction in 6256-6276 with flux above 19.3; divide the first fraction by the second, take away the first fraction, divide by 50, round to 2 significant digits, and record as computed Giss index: 0.070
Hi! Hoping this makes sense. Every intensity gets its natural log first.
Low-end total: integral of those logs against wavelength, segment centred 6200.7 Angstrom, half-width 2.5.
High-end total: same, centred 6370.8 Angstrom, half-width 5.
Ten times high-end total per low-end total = 20.6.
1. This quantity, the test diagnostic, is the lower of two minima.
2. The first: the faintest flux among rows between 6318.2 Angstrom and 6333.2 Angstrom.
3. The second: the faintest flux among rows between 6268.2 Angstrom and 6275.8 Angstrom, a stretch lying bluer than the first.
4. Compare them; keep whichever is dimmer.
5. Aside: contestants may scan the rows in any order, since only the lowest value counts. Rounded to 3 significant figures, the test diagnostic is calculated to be 16.0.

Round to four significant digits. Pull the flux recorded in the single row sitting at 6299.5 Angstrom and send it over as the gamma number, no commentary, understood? 20.13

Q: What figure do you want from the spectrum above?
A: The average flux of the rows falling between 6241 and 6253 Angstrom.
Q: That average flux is 17.6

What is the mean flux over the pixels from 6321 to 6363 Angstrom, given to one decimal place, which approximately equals 18.6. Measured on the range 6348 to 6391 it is 18.5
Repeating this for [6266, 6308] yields 18.3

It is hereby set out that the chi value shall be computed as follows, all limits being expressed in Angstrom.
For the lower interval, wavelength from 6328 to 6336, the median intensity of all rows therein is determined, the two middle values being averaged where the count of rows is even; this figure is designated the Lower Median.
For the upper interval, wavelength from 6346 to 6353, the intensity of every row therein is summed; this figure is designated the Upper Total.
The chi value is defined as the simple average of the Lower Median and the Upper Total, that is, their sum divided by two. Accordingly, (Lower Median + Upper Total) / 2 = 39.4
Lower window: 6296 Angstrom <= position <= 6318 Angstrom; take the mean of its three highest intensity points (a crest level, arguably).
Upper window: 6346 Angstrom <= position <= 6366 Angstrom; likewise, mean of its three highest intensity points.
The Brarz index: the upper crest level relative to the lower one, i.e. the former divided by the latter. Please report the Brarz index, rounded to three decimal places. 1.023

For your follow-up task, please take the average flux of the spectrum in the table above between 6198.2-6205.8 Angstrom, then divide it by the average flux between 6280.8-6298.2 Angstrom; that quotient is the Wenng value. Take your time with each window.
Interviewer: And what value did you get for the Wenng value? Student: 0.98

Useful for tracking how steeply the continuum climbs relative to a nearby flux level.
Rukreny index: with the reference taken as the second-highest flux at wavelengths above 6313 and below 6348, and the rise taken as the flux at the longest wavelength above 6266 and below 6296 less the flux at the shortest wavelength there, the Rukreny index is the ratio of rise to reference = 0.130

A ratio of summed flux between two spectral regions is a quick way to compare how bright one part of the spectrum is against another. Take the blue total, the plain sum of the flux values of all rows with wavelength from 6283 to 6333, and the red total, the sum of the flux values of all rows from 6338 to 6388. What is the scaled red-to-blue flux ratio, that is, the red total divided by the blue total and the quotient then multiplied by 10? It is 9.9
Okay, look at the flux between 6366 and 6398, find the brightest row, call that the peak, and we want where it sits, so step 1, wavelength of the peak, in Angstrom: 6369.5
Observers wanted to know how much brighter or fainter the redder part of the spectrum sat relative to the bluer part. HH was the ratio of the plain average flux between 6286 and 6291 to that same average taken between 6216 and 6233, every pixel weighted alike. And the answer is 1.06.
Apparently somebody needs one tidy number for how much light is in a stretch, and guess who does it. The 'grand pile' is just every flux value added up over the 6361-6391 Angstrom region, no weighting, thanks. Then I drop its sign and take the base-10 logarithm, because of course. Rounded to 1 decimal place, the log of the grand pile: 2.4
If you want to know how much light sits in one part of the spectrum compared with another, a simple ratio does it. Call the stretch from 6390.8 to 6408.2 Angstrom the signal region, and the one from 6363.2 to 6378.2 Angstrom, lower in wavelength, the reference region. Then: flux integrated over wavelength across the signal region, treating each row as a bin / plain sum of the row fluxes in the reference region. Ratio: 2.9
